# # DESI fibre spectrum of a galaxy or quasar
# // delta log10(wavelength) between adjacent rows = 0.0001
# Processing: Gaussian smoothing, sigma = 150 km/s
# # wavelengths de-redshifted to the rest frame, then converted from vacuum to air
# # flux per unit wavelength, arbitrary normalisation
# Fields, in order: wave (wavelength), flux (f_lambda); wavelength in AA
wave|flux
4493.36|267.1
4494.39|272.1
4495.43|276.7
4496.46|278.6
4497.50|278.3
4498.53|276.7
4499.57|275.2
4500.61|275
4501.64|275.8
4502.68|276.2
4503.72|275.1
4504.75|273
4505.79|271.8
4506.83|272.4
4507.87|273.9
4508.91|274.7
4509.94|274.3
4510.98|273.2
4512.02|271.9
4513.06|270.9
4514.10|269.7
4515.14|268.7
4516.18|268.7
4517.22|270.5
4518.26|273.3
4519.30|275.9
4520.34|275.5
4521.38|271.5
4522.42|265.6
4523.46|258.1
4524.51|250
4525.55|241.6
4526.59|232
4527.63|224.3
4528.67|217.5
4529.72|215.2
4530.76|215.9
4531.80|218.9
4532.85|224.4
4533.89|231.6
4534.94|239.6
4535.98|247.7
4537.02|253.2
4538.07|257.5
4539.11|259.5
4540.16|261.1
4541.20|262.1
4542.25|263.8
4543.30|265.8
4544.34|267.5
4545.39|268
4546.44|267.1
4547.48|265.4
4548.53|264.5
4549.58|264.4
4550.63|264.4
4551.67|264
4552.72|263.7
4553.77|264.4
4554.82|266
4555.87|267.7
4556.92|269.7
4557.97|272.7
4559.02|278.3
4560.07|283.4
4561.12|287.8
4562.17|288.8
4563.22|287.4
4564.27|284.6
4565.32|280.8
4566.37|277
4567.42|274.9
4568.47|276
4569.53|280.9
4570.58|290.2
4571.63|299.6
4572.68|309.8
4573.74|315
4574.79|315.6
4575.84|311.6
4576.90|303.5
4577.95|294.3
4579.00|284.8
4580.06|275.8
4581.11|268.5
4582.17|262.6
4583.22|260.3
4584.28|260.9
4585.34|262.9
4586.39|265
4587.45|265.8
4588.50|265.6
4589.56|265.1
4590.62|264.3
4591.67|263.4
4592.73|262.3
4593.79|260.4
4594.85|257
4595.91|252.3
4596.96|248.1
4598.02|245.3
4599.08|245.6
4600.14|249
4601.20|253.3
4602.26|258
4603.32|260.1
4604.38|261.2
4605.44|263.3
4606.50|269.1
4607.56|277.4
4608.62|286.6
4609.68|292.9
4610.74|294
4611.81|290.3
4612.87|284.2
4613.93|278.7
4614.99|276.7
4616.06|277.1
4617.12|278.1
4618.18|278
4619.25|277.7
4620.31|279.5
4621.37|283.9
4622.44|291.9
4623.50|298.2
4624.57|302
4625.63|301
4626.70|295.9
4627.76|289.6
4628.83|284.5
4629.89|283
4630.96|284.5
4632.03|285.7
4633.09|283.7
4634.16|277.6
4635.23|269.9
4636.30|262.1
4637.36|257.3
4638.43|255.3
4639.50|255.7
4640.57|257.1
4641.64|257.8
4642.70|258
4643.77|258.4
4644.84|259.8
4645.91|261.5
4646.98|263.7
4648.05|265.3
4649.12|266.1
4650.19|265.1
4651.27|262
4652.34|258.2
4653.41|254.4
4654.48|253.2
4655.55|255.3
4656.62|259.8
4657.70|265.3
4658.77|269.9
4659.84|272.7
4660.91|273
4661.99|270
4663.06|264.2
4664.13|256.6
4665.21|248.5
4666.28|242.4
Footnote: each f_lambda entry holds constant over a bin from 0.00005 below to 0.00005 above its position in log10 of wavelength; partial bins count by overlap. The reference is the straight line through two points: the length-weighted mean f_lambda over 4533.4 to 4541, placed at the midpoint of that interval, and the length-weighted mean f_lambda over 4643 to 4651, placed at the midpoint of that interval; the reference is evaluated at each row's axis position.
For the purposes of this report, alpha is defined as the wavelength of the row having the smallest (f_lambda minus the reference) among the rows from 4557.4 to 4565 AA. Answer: 4557.97 AA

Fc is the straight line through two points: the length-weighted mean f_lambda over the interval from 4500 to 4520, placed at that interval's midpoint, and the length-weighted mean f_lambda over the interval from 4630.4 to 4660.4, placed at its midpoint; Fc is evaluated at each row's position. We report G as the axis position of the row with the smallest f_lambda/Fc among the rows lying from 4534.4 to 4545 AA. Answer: 4534.94 AA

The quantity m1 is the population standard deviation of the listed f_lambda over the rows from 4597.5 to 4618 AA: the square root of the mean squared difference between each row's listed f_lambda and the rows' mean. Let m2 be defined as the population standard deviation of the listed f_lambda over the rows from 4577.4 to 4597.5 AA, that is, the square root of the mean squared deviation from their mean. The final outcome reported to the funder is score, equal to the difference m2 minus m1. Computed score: -5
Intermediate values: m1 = 16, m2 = 10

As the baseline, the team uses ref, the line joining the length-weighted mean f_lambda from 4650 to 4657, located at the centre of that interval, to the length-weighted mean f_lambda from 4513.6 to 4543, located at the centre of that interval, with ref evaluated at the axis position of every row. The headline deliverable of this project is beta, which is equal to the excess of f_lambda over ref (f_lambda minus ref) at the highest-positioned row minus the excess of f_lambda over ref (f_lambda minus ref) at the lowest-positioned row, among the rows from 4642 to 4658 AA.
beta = 6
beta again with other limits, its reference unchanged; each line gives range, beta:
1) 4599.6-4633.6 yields 33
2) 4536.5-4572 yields 44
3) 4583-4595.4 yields -4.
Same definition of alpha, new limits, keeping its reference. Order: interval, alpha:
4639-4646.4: 4639.50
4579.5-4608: 4598.02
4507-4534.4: 4529.72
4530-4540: 4530.76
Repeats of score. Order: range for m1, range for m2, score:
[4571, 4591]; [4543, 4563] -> -13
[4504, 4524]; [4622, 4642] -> 12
